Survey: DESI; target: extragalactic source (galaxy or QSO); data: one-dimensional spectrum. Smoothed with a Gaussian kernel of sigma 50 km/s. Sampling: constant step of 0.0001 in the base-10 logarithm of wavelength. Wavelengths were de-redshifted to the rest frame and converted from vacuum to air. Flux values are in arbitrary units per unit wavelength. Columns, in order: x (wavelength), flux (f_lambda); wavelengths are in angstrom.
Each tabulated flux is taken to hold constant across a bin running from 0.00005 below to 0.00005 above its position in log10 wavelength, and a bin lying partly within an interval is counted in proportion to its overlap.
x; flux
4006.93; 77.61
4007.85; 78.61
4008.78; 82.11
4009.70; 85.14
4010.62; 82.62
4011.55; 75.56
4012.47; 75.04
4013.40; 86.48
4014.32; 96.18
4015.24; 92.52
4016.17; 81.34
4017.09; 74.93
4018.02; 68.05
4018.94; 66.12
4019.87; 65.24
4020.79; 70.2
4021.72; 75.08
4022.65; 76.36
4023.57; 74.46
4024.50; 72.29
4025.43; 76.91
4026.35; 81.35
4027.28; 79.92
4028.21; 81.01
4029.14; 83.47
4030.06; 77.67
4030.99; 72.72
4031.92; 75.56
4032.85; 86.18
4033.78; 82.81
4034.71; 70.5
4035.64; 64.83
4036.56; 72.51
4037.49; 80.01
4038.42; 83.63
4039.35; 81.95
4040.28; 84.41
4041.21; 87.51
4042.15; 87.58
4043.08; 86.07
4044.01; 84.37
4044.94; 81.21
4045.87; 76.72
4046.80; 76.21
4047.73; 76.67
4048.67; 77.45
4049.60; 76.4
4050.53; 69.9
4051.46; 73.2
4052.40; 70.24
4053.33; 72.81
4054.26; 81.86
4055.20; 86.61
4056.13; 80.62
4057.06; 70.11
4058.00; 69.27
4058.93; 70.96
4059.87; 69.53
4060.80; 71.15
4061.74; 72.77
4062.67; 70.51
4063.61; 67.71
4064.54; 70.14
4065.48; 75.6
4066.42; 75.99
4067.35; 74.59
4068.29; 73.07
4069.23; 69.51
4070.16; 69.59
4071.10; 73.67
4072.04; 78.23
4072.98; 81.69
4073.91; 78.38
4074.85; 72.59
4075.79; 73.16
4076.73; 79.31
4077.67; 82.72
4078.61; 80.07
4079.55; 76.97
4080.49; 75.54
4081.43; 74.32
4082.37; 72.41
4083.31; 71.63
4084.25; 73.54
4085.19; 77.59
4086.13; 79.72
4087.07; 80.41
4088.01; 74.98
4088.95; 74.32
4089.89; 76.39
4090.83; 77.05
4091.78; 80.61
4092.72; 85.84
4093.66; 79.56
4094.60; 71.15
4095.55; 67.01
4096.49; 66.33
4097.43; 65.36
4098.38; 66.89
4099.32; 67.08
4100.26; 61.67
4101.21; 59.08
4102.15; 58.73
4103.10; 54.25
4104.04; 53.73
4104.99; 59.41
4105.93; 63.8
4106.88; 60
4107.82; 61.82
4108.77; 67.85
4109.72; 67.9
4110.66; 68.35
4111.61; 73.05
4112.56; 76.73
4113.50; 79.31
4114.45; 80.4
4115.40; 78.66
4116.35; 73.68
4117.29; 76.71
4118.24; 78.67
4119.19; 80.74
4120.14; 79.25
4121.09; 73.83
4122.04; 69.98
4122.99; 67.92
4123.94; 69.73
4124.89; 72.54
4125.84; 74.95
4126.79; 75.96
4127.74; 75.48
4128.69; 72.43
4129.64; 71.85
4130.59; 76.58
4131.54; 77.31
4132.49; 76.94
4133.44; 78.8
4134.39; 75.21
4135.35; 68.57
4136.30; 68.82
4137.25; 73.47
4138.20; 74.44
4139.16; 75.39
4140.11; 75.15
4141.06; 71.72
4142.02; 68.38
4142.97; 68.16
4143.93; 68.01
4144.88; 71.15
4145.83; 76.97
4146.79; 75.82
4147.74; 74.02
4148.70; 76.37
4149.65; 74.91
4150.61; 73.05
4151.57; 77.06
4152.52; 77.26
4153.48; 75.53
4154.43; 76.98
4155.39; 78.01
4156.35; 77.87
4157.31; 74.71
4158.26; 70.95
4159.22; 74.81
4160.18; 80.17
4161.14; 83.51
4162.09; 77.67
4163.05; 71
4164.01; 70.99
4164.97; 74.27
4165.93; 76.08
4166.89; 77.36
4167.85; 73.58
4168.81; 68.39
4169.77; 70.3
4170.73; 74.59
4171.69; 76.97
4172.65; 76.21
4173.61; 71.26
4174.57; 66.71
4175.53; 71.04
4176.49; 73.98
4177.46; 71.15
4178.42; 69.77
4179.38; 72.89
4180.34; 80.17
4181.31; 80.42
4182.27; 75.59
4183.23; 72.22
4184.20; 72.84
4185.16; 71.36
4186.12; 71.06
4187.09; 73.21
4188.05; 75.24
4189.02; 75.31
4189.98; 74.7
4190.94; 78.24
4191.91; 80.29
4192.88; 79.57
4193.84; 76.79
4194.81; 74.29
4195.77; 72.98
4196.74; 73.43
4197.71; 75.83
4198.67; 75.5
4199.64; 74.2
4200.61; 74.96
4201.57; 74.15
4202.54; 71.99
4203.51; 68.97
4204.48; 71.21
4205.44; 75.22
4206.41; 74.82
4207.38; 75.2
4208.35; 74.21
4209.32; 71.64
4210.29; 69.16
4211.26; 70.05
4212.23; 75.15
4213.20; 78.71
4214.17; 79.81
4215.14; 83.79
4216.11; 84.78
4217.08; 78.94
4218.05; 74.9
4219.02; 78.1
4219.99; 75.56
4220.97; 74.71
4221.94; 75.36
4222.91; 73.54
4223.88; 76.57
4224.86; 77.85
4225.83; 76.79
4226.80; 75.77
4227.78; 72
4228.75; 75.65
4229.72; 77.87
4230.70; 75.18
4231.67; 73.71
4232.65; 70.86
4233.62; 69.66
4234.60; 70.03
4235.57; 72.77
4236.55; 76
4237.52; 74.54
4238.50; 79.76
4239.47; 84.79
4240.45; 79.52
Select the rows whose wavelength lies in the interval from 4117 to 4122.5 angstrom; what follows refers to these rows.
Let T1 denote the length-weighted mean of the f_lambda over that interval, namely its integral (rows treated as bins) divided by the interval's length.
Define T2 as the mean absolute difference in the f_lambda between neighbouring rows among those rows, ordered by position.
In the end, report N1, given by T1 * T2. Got 226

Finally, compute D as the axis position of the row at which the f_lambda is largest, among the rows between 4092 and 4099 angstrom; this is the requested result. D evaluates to 4092.72 angstrom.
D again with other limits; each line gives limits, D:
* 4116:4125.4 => 4119.19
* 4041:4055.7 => 4042.15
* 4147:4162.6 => 4161.14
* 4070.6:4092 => 4077.67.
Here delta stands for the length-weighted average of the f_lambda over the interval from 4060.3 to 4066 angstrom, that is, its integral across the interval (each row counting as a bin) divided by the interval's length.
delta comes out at 71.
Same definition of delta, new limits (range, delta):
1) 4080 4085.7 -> 74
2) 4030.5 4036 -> 76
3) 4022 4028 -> 77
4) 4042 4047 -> 82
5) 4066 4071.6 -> 73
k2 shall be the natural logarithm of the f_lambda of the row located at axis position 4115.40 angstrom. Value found 4.37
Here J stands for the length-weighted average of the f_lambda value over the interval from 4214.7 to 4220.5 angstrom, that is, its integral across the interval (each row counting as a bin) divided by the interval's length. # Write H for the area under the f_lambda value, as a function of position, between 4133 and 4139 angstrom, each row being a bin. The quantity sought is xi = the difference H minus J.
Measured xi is 360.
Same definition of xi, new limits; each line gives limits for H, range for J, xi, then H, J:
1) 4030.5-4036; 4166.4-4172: 342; 415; 73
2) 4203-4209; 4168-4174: 366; 439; 73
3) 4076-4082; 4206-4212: 394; 467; 73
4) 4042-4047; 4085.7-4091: 333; 410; 77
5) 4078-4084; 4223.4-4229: 376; 451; 76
